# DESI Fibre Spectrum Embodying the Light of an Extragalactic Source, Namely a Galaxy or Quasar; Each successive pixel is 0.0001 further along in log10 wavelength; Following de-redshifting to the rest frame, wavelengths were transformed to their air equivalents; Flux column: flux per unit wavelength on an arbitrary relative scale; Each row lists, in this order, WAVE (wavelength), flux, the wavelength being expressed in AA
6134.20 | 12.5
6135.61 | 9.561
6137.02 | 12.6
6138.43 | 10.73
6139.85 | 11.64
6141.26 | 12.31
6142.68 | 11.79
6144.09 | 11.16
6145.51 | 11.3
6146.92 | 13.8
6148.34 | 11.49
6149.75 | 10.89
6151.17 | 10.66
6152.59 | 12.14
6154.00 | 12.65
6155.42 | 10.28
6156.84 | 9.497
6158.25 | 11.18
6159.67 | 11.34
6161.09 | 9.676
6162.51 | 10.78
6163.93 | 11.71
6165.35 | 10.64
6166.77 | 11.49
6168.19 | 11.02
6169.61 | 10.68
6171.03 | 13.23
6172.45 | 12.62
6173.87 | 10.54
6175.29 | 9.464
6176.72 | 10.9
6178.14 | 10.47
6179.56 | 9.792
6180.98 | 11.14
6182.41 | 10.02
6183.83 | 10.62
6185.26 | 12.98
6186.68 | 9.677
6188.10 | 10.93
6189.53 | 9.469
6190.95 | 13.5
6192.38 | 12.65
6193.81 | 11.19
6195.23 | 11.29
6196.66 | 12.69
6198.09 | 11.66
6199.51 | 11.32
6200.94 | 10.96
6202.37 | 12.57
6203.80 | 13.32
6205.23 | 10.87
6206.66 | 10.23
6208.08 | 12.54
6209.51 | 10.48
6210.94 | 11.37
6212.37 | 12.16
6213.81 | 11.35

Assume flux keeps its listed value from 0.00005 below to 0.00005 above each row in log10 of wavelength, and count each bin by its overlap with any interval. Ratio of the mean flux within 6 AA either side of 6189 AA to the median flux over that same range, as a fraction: 1.03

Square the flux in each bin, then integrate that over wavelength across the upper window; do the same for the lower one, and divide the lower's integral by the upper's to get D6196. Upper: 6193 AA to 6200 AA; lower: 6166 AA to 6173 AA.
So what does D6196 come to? 1.03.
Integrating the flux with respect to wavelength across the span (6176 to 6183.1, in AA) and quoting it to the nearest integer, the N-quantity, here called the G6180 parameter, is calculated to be 74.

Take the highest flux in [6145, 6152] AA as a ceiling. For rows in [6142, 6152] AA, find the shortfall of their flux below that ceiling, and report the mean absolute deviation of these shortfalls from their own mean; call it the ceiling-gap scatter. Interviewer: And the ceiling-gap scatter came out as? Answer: 0.69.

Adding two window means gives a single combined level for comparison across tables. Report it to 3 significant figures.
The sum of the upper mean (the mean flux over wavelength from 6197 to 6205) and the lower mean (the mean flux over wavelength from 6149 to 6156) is 23.3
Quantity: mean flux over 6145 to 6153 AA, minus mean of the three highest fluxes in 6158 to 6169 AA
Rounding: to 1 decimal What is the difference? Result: 0.2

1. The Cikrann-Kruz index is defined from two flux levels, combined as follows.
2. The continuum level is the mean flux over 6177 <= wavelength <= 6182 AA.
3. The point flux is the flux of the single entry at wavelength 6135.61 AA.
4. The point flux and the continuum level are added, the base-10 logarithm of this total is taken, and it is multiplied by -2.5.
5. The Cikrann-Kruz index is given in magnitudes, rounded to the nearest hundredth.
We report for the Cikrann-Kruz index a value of -3.25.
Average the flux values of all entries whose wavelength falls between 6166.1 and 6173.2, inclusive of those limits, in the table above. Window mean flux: 11.8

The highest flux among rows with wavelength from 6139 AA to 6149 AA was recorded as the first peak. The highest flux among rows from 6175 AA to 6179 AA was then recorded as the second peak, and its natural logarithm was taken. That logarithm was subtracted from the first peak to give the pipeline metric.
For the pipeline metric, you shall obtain 11.4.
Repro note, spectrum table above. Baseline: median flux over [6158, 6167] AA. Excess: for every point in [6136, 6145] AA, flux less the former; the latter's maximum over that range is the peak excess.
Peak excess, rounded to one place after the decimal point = 1.4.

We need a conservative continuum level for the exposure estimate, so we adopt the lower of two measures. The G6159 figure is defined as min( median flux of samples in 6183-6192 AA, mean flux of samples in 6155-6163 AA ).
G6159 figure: 10.5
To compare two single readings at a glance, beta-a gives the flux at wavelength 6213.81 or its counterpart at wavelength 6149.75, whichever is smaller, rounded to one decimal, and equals 10.9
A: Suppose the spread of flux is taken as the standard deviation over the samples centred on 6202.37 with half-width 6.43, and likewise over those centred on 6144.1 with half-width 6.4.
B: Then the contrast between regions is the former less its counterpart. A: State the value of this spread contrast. 0.1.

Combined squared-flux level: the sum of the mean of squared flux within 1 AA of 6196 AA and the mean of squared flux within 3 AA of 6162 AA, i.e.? 263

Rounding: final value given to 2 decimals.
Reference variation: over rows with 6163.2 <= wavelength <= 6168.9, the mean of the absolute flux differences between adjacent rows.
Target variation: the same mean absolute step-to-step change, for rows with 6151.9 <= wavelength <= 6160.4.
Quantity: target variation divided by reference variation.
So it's 1.38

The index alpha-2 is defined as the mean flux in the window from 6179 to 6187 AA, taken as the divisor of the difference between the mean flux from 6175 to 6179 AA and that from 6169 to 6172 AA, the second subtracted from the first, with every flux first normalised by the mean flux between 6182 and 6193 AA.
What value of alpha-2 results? -0.16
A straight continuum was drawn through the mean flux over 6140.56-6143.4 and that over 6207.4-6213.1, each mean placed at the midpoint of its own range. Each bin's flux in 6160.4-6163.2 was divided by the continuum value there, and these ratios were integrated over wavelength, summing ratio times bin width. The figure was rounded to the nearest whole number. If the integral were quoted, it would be 2 AA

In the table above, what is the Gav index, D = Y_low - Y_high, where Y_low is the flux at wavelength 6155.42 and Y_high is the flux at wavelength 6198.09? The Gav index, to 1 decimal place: -1.4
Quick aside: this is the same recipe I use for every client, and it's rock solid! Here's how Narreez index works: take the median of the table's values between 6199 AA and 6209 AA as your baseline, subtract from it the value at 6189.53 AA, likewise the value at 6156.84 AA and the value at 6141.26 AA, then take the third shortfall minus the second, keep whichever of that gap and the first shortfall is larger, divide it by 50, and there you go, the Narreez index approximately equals 0.037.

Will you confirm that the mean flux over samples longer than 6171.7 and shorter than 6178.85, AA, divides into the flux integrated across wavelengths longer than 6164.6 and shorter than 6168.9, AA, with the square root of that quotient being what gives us 2.1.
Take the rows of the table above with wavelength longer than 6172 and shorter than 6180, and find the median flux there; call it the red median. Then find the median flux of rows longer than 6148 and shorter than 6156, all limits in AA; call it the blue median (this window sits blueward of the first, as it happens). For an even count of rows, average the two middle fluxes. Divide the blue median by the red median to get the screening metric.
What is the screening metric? 1.07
